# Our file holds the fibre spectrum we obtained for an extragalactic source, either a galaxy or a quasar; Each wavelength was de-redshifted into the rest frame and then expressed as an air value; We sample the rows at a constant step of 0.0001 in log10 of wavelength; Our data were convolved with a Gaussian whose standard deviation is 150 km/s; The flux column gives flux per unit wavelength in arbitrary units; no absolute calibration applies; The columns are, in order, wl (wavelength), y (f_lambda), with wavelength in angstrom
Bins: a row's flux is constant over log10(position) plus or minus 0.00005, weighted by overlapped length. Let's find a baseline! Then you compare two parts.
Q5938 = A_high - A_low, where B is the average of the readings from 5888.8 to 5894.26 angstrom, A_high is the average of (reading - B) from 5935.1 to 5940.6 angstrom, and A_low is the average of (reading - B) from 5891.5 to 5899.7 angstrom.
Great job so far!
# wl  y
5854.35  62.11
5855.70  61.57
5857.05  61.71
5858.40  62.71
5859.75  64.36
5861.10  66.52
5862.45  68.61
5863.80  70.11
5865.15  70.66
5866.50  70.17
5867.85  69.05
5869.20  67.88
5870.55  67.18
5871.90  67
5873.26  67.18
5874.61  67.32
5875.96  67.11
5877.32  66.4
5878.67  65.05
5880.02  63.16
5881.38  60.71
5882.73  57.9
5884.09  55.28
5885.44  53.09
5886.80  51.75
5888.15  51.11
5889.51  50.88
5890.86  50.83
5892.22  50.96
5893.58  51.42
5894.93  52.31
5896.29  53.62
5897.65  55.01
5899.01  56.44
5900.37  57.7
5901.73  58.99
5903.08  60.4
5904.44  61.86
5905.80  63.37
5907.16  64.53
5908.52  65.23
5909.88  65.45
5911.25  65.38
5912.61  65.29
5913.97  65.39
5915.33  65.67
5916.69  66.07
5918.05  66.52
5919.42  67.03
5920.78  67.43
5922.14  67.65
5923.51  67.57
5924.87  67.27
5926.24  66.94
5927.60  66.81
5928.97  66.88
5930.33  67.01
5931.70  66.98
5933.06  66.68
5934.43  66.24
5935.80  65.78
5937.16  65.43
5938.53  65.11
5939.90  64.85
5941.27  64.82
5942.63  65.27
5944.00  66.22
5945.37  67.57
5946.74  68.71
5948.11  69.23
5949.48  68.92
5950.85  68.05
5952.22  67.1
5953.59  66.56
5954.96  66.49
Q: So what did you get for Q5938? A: 12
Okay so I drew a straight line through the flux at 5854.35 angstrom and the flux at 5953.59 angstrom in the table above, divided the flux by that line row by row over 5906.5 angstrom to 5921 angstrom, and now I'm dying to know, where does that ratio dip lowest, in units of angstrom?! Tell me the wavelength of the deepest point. 5907.16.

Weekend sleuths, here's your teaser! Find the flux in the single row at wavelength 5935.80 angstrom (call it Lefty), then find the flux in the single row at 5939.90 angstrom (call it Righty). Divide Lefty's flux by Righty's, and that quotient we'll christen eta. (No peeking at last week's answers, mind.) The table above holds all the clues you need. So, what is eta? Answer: 1.01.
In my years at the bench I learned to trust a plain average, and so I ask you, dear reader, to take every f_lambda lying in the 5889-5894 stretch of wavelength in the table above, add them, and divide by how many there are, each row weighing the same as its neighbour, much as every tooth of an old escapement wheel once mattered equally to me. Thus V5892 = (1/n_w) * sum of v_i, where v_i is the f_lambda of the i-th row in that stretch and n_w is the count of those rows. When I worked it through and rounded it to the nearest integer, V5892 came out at 51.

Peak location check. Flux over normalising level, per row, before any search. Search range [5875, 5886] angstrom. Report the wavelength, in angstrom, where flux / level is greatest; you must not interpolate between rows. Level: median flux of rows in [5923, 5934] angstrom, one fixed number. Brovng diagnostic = 5875.96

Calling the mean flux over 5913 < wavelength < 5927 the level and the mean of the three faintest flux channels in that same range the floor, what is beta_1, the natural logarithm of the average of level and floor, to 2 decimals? 4.19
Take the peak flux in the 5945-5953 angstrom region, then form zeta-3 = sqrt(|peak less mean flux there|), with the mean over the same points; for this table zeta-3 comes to 0.98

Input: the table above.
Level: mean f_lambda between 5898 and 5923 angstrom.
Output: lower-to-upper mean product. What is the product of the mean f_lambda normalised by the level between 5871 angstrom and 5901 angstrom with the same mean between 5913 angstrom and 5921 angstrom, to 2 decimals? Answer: 0.94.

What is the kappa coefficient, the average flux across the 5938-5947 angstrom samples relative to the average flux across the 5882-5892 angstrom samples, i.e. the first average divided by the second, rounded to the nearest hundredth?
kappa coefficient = 1.25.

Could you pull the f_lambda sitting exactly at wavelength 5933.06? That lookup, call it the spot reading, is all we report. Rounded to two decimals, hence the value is 66.68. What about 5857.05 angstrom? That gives 61.71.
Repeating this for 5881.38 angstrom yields 60.71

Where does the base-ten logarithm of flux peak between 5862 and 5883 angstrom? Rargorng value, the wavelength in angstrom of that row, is 5865.15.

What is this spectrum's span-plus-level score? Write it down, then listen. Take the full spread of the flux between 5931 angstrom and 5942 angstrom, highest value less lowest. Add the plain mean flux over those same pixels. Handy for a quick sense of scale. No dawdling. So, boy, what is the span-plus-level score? 67.9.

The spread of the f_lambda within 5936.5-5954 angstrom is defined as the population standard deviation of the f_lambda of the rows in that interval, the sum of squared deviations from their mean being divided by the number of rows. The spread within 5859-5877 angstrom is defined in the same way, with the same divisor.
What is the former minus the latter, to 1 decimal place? -0.1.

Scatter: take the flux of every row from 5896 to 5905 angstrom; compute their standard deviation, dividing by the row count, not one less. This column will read 2.7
